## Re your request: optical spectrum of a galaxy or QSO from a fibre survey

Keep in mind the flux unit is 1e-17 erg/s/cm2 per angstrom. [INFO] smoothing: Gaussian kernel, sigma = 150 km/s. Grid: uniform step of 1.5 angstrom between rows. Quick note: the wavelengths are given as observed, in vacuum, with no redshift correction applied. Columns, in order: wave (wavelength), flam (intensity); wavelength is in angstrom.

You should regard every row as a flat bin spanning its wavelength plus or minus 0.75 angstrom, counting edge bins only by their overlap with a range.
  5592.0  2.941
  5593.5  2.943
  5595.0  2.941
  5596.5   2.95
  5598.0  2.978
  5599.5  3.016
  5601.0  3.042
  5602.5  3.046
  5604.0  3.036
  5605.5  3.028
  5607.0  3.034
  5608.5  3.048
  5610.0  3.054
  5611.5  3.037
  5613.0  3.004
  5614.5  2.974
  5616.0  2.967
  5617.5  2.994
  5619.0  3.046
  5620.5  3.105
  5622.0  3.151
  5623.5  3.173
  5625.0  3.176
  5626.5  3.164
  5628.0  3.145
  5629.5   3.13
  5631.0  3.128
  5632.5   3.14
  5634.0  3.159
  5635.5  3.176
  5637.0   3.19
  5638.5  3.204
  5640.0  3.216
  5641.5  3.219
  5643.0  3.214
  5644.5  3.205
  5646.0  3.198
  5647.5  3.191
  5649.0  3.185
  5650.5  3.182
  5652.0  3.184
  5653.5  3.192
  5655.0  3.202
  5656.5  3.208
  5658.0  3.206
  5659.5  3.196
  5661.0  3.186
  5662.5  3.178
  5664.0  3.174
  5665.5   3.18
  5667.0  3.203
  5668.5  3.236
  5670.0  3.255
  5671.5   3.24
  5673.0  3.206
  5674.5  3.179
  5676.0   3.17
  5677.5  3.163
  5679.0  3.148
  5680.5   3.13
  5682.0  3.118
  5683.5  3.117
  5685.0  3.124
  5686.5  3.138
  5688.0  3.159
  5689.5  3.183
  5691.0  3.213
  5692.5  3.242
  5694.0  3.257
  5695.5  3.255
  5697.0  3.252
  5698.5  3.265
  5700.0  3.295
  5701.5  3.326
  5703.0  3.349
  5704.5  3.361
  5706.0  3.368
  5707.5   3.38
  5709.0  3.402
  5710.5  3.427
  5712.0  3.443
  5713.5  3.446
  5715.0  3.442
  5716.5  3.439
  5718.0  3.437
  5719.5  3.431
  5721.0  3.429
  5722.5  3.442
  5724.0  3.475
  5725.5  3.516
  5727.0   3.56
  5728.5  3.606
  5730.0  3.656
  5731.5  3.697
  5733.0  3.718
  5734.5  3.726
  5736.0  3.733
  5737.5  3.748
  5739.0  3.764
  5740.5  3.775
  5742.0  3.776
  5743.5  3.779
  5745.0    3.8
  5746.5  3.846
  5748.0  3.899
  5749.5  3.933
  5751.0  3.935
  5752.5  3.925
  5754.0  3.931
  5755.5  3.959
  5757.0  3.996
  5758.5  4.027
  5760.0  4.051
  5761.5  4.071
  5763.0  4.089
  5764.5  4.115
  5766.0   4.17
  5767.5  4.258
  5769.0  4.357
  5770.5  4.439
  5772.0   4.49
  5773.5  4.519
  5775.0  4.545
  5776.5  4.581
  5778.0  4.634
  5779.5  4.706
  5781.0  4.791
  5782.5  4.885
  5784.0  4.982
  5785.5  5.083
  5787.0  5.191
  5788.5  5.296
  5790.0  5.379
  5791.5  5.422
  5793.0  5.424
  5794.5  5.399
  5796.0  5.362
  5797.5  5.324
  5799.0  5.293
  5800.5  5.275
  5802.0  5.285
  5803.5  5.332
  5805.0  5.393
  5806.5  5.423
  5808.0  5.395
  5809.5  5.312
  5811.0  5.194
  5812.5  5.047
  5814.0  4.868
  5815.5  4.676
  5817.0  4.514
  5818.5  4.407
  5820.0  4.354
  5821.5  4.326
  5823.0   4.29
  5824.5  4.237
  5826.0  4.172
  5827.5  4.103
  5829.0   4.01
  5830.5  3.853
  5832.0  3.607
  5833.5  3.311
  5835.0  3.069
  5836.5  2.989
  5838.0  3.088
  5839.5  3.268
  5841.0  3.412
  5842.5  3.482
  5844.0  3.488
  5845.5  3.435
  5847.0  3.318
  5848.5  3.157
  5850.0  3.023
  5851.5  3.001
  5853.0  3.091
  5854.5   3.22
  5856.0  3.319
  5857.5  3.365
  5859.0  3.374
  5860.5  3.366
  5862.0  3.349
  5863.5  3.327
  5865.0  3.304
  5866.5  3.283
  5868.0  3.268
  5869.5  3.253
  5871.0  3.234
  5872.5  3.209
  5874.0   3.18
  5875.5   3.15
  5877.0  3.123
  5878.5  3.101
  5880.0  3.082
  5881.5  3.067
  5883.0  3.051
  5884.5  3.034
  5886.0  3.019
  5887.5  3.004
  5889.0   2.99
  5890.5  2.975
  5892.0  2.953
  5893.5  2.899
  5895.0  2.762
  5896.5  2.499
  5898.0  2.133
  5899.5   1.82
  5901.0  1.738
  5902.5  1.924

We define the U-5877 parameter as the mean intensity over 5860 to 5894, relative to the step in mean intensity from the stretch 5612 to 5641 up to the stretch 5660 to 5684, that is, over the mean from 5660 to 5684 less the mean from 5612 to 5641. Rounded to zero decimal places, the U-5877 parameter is 50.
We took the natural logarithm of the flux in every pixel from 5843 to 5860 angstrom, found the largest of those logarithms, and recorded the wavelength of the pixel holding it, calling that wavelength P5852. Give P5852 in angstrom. 5844.0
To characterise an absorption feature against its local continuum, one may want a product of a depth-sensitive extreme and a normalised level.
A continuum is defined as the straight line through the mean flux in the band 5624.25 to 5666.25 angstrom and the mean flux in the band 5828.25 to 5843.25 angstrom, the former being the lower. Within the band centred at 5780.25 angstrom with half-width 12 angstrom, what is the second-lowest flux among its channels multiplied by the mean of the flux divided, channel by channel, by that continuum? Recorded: 6.4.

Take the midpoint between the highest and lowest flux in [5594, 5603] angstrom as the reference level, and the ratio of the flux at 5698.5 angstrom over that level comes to 1.09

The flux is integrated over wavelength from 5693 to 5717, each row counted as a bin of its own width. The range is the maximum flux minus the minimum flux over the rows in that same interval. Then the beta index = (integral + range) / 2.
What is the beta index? 40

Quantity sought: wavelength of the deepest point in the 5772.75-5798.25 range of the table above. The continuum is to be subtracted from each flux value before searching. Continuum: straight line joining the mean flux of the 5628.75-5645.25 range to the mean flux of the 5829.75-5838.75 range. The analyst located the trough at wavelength 5773.5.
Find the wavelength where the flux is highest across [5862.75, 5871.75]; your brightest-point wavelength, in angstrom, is 5863.5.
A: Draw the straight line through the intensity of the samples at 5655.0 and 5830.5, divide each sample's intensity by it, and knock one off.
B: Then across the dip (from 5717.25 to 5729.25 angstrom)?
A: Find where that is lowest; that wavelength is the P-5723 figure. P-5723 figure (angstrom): 5721.0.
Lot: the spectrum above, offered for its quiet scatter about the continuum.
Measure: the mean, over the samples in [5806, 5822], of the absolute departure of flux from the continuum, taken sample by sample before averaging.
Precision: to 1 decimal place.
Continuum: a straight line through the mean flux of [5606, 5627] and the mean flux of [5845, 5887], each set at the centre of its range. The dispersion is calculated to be 1.7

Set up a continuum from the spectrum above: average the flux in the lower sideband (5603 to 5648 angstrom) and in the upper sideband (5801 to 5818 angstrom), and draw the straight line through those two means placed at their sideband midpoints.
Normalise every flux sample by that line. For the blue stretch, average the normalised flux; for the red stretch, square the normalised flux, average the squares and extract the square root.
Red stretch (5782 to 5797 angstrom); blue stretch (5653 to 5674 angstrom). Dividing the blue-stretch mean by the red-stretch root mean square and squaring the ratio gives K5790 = 0.72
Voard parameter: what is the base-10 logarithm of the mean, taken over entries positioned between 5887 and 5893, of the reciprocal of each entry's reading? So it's -0.474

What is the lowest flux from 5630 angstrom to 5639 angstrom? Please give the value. 3.128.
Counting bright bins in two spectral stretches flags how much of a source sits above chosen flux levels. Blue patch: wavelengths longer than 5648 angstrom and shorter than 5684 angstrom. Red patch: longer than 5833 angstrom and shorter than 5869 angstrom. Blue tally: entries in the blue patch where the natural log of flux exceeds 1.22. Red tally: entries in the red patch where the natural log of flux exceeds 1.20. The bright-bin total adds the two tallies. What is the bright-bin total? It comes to 9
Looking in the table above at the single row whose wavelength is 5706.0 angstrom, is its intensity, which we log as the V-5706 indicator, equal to 3.368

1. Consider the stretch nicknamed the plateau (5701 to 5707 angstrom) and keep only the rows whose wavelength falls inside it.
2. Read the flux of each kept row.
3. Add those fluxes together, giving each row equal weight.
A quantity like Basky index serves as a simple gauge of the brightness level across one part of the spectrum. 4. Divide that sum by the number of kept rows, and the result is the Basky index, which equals 3.4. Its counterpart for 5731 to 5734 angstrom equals 3.7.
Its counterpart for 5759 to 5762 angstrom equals 4.1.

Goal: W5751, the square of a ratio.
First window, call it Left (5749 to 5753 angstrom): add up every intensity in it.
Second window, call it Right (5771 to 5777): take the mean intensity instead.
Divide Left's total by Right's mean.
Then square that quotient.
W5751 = 7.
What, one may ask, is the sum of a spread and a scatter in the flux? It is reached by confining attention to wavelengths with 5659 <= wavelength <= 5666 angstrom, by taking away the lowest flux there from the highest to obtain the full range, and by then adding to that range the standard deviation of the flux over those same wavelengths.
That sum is 0.03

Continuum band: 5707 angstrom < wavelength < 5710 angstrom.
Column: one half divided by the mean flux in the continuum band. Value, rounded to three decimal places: 0.147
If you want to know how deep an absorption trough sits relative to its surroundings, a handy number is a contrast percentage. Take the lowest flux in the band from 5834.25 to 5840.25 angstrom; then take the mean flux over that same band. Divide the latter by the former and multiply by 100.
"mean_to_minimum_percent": 104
